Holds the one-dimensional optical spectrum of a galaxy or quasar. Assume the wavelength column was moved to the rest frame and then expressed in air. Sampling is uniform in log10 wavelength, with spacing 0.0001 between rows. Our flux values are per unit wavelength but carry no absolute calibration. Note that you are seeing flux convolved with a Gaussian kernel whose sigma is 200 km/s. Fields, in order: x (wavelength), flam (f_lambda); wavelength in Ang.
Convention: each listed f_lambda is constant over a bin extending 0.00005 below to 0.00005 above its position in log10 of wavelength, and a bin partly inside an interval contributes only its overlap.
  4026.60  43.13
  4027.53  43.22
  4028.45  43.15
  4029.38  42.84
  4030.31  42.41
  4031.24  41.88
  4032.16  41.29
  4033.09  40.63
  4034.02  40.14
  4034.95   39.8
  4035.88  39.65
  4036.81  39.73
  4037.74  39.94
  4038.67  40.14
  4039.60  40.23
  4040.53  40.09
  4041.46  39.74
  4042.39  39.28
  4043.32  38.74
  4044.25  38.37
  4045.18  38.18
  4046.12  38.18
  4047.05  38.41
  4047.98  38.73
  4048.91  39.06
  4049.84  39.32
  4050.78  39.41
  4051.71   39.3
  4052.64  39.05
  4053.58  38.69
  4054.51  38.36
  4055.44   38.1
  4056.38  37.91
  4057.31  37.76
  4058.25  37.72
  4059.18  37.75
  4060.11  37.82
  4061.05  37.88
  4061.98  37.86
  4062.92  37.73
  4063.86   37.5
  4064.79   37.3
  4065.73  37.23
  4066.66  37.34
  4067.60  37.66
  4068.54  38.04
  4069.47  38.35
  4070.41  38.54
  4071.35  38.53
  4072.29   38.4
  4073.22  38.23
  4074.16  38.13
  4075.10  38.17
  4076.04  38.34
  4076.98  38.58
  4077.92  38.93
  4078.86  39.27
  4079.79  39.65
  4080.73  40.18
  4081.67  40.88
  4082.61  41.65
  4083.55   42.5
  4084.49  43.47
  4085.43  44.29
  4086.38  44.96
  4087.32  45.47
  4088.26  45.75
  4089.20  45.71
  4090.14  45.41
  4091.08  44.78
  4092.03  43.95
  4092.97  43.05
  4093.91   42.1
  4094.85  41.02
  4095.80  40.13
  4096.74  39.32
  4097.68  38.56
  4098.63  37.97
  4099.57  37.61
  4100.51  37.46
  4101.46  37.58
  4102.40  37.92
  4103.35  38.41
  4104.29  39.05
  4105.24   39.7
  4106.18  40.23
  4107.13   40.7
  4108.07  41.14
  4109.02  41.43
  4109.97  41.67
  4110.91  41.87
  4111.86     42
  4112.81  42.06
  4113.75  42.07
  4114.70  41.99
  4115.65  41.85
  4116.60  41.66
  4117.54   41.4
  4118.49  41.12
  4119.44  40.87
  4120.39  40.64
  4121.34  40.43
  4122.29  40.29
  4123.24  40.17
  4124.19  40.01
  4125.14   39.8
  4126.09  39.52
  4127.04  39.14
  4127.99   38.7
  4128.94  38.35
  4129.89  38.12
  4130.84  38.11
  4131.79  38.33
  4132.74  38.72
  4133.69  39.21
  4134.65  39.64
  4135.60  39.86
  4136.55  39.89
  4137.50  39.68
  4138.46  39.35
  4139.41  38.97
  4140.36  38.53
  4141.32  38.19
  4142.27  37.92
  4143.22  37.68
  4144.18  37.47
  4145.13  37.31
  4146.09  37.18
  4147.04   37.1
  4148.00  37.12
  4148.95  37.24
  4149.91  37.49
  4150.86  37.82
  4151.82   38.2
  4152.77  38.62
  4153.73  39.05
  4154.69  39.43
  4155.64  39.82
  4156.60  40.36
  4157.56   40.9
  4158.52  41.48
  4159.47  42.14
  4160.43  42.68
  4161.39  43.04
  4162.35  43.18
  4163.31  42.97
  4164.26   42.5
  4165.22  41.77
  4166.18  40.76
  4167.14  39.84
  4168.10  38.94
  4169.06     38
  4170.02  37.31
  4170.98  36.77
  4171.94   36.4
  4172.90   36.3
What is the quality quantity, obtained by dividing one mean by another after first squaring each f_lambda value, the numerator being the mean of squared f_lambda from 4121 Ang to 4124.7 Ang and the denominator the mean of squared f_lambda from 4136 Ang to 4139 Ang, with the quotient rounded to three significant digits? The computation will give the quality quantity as 1.03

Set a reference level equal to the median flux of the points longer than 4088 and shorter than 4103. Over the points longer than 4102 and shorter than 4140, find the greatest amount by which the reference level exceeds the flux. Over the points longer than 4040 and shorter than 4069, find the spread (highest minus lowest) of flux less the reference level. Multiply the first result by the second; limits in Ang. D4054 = 7.6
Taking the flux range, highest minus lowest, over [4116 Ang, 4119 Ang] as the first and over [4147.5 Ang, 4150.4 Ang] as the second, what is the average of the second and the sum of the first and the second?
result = 0.64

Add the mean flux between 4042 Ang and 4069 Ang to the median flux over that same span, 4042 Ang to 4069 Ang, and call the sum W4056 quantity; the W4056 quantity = 76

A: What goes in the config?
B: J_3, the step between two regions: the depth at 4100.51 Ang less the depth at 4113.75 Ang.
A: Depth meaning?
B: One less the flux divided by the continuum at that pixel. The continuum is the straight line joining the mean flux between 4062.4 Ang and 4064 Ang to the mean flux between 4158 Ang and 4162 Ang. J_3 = 0.10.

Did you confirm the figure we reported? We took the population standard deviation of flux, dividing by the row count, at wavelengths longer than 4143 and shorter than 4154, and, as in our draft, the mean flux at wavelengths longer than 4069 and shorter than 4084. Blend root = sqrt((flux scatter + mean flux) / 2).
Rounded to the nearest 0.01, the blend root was 4.47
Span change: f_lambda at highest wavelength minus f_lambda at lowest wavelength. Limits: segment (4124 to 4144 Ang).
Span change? -2.3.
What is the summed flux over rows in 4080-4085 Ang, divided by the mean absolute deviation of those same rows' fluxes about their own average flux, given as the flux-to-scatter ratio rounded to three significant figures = 209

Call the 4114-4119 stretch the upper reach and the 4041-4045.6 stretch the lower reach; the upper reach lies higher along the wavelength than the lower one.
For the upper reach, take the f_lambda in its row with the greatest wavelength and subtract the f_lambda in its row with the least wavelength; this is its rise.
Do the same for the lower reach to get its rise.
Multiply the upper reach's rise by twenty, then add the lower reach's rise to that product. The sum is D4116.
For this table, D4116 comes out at -19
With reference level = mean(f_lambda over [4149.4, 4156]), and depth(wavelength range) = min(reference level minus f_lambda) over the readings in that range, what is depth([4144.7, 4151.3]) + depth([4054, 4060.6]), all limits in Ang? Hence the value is 1.1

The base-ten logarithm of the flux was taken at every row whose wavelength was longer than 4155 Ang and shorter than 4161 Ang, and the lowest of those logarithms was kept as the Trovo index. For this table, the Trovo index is 1.60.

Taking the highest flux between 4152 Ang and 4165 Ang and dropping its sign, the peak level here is 43.2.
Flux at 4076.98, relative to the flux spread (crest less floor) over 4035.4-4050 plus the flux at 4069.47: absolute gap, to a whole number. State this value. 2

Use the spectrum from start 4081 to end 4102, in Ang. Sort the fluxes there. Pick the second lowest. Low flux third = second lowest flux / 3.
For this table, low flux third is 12.5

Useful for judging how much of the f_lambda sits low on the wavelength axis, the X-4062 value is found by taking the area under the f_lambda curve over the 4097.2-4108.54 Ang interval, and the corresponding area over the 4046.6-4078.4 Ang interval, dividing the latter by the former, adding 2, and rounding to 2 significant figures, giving 4.8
